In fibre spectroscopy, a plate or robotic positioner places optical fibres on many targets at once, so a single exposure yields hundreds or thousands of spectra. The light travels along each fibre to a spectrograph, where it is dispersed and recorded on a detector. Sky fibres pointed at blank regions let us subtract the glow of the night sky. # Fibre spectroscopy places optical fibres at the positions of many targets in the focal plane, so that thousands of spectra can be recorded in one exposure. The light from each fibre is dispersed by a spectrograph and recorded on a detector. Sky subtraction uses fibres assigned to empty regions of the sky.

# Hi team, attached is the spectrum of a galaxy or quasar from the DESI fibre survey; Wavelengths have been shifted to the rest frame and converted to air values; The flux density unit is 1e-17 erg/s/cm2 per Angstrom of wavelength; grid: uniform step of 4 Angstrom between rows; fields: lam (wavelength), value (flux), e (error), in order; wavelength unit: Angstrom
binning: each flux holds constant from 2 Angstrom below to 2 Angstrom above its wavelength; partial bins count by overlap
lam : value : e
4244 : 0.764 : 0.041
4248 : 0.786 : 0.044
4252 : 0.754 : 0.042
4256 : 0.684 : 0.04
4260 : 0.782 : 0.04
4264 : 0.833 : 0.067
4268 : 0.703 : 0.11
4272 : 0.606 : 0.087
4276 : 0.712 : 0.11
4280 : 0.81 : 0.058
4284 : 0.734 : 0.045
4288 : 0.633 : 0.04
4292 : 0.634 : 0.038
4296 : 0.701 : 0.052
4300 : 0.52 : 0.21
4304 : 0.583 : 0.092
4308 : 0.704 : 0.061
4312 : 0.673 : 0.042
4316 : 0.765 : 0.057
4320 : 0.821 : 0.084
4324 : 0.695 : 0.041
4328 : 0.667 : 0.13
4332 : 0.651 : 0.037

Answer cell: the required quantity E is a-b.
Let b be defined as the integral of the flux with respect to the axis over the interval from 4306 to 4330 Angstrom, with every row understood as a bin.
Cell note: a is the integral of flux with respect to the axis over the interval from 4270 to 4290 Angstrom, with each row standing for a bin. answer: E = -3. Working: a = 14.0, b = 17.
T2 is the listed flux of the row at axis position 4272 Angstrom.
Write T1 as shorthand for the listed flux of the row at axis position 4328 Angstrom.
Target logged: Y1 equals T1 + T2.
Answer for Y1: 1.27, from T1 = 0.667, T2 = 0.606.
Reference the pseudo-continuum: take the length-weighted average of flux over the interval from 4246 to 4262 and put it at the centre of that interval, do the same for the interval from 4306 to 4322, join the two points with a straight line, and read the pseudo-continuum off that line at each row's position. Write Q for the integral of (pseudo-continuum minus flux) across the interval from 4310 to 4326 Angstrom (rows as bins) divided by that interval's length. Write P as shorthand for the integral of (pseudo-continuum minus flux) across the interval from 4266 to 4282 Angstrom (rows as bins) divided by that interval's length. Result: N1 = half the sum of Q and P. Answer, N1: 0.02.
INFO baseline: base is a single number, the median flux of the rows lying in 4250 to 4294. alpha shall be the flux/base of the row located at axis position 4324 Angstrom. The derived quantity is 0.98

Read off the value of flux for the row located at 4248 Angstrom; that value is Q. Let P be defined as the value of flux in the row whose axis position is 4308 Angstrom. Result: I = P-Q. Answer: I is -0.08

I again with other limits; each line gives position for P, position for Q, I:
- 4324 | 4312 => 0.02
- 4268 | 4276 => -0.01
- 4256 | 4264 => -0.15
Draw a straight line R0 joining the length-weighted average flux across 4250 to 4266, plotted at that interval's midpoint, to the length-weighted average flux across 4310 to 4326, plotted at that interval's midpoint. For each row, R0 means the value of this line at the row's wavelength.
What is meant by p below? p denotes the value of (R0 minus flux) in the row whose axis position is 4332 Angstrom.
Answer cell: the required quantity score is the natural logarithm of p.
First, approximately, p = 0.08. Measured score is -2.5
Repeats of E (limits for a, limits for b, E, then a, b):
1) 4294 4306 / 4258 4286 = -14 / 7.2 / 21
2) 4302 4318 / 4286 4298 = 3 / 10.9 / 8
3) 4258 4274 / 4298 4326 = -7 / 11.7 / 19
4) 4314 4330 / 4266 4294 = -8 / 11.8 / 19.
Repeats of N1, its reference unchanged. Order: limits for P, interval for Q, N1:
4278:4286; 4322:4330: 0.02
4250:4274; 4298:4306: 0.11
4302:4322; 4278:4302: 0.05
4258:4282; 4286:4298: 0.05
